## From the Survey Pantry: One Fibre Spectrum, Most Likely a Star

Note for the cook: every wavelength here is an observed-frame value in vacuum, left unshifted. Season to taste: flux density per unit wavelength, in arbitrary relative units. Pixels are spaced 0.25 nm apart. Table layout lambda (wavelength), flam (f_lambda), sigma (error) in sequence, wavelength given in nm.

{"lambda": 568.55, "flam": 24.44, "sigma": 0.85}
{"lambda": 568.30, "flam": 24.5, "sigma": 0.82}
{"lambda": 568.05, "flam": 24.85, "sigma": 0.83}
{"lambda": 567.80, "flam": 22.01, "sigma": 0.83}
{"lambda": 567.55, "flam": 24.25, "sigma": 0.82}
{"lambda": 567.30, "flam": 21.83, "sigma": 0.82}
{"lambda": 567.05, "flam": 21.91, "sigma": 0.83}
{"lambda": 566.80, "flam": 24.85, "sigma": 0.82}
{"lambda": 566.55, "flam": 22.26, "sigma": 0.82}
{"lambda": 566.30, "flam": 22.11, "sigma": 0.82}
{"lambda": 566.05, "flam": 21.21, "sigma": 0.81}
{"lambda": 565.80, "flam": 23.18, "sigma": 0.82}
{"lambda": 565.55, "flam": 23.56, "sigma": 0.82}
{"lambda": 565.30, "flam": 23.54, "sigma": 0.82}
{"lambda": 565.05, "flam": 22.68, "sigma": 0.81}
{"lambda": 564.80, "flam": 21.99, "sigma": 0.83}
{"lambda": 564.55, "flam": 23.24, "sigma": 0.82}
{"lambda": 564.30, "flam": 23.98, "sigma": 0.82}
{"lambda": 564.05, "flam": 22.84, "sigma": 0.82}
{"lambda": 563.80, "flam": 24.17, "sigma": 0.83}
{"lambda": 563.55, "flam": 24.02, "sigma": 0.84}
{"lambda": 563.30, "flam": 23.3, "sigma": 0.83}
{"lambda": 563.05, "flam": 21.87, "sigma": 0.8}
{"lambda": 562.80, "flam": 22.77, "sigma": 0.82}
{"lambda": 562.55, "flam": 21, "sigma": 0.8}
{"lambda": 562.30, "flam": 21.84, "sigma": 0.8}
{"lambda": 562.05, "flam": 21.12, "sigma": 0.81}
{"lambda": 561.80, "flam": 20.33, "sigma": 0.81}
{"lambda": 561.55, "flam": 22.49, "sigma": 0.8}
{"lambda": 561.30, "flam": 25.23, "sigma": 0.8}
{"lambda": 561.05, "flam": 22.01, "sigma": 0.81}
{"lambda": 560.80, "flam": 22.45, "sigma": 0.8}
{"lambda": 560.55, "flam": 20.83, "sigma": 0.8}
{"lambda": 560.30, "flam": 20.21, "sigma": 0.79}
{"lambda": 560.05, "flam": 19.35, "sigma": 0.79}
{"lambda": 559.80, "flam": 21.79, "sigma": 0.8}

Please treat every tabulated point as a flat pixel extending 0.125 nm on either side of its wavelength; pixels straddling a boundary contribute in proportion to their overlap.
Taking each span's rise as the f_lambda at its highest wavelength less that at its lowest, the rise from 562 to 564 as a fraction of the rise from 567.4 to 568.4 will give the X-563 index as 12.2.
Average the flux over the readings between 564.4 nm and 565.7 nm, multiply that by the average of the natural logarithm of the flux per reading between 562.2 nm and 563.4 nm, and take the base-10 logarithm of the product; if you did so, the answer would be 1.85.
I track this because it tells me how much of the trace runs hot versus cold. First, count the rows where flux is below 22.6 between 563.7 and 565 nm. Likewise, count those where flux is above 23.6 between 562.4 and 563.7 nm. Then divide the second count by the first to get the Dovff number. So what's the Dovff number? 1.0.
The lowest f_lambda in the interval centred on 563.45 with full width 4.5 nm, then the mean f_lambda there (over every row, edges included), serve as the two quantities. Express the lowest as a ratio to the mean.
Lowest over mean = 0.893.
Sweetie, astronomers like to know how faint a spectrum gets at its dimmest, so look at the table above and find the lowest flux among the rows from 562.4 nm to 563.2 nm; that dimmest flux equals 21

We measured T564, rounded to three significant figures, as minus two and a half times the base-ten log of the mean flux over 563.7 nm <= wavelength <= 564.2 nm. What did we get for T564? -3.43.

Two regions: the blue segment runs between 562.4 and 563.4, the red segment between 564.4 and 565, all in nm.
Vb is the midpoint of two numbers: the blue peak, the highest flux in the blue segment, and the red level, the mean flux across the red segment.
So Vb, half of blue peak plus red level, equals 23.0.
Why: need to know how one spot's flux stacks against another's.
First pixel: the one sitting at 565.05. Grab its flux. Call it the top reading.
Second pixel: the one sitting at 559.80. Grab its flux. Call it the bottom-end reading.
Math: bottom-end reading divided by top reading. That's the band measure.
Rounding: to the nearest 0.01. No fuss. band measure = 0.96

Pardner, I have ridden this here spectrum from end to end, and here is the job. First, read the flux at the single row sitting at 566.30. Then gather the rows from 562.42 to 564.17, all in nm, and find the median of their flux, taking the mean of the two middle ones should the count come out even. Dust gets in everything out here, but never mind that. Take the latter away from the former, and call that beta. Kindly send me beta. -0.7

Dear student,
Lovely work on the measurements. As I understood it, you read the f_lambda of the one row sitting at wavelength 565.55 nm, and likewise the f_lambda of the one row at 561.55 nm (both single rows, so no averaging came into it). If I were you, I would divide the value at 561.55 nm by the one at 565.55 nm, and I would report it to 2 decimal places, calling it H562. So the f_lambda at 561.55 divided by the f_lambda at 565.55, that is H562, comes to 0.95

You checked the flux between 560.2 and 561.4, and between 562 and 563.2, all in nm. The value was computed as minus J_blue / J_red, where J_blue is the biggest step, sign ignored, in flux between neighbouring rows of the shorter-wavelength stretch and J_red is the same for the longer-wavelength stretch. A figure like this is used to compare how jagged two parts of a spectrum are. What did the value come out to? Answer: -1.8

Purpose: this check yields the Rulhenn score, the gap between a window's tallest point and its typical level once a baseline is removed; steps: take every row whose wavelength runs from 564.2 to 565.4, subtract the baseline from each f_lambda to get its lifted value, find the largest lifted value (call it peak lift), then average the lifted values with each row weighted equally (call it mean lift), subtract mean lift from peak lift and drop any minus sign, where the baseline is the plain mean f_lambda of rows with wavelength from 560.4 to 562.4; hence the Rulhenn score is 0.9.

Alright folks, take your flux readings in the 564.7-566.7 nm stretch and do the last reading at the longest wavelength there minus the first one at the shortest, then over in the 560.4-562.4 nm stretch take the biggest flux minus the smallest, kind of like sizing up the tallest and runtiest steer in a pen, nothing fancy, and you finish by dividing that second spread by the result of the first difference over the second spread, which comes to 89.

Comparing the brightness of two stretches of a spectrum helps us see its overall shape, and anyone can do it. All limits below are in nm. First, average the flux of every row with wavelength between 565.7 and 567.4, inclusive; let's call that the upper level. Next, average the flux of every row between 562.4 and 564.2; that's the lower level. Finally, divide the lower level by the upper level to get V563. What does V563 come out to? 1.02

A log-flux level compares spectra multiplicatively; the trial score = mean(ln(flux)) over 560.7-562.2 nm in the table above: 3.10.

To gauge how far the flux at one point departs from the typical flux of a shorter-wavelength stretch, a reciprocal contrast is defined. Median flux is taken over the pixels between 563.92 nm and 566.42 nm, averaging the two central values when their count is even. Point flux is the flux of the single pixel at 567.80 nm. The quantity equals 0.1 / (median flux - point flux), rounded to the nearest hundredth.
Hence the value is 0.10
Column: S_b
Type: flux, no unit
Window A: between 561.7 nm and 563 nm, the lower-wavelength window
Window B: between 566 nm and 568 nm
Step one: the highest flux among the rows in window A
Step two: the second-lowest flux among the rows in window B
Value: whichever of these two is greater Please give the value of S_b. 22.8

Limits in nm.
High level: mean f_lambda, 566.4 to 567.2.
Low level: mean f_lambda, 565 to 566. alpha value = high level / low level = 0.99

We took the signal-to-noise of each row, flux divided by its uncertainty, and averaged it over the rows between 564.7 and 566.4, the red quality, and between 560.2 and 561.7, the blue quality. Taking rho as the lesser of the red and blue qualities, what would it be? 27.6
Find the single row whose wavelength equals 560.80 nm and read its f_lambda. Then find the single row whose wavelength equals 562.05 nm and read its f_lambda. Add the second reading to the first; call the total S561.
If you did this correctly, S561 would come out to 43.6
